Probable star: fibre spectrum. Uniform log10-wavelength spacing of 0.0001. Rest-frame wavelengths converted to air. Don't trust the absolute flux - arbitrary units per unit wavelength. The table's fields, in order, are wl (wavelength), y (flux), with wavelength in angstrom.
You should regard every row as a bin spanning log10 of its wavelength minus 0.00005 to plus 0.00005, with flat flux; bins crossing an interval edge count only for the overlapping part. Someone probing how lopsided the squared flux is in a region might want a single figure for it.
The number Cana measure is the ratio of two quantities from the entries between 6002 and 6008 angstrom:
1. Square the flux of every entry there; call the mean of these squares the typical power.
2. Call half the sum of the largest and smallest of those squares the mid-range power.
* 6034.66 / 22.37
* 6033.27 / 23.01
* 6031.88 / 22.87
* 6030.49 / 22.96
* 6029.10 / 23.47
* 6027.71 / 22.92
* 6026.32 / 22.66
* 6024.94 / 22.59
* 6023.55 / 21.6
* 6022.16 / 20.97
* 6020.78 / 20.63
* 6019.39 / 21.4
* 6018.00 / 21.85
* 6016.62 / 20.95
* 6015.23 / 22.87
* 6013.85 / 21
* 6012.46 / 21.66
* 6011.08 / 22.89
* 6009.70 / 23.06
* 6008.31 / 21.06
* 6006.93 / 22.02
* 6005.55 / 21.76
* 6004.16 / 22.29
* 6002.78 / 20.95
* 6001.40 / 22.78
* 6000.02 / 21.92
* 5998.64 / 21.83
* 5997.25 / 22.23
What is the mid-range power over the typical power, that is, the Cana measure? 0.99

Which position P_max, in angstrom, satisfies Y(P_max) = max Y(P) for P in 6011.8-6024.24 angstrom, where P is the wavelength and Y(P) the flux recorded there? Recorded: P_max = 6015.23 angstrom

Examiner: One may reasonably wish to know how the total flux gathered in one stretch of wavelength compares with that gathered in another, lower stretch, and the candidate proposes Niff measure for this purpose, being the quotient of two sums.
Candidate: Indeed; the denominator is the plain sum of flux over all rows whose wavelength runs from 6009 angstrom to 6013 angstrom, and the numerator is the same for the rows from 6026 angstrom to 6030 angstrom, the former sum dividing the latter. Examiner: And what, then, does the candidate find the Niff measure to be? 1.02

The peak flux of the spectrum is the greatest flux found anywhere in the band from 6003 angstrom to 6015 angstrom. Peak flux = 23.06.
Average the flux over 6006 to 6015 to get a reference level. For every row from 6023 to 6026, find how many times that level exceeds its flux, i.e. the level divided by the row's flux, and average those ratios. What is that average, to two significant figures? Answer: 0.99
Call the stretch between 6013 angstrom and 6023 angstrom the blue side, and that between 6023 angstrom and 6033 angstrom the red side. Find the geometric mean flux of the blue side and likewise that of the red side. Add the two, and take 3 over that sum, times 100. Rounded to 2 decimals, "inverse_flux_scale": 6.80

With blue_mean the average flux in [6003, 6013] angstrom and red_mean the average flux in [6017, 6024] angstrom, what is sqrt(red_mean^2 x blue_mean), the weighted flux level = 100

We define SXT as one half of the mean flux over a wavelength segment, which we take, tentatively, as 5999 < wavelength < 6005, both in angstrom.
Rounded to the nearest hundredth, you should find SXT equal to 10.99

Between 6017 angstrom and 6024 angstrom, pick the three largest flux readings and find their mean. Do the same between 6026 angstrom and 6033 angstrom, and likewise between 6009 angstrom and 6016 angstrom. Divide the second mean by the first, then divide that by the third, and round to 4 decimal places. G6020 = 0.0466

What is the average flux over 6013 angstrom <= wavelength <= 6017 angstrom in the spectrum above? 21.6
